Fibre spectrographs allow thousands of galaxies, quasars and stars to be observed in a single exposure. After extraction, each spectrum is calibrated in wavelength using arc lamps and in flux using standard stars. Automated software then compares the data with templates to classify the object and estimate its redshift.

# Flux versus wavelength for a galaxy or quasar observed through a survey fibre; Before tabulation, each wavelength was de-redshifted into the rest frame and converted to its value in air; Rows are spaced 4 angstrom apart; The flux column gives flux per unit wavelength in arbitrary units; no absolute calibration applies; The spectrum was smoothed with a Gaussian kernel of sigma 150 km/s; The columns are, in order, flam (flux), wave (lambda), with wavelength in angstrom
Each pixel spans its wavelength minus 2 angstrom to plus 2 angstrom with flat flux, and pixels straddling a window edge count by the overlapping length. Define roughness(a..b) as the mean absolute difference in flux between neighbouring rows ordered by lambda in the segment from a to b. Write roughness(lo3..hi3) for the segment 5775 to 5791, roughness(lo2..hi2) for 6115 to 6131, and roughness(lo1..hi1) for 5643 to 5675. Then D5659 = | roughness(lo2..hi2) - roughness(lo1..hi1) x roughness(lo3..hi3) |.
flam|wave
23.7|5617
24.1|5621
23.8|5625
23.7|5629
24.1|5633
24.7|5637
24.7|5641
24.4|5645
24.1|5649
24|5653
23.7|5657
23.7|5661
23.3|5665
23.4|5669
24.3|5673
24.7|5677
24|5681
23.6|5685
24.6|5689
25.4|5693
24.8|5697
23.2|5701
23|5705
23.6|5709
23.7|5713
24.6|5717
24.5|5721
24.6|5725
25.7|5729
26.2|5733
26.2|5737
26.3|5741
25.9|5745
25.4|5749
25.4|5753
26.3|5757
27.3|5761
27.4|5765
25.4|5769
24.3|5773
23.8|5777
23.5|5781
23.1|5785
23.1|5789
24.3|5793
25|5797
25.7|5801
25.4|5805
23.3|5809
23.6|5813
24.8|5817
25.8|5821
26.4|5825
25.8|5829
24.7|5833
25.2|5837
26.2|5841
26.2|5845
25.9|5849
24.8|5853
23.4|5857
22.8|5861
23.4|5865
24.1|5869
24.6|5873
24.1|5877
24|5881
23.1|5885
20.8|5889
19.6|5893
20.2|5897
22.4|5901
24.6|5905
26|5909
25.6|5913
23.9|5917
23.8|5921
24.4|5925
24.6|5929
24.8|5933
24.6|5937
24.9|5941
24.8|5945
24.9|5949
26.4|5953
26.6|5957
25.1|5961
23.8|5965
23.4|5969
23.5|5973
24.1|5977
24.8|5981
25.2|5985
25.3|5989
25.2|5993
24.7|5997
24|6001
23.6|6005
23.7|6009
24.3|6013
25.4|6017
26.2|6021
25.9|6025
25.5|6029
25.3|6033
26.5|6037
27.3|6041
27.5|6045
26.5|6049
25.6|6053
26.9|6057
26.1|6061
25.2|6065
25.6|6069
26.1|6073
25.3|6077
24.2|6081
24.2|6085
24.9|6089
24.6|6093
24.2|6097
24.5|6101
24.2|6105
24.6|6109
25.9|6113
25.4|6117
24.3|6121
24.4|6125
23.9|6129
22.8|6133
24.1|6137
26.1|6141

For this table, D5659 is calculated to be 0.50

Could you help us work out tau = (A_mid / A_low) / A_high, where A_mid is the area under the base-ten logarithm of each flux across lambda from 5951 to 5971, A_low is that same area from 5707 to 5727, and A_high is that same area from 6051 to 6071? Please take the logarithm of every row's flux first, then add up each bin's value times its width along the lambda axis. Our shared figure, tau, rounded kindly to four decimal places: 0.0358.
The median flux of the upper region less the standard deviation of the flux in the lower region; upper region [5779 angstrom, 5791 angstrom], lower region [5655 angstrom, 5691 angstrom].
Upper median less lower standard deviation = 22.6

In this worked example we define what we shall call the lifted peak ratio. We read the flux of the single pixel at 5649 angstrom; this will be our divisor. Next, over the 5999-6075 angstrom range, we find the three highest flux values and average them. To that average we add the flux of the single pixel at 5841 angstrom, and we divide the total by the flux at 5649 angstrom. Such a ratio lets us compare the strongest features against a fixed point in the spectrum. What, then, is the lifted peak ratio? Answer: 2.22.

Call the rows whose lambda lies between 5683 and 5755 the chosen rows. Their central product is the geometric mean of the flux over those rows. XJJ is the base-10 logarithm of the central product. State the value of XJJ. 1.39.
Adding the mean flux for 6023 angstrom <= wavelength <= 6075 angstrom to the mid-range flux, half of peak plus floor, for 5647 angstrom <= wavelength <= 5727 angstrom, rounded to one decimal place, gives 50.4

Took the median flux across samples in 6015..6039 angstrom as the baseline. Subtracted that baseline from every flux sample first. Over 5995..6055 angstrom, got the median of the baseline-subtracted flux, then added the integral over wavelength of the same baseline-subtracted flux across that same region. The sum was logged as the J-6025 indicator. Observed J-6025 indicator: -14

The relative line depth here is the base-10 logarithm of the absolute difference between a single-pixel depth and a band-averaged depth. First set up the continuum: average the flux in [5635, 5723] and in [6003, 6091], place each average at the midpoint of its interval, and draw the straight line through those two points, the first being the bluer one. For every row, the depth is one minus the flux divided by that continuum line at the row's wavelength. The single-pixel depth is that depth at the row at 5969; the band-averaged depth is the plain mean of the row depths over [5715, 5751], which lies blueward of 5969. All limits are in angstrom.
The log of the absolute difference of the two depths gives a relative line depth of -0.92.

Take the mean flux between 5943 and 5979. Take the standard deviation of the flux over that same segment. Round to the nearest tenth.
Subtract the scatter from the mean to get 23.6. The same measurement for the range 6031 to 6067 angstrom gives 25.5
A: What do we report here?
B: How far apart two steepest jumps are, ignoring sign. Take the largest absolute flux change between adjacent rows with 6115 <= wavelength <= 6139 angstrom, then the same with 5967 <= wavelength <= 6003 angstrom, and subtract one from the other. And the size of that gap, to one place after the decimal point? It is 0.6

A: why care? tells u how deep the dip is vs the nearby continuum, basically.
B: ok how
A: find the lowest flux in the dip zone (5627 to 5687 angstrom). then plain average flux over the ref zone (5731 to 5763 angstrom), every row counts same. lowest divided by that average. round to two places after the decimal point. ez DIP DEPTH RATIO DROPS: 0.89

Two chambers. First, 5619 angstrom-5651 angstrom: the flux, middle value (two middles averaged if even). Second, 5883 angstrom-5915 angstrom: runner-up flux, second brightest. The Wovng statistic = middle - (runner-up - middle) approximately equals 22.6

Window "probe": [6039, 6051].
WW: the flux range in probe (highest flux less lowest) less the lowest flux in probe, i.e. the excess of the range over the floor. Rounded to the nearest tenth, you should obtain -25.5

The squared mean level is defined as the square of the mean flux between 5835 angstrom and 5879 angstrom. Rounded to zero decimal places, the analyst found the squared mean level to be 606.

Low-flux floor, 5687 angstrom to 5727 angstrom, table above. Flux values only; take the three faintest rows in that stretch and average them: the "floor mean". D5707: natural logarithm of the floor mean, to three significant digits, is 3.15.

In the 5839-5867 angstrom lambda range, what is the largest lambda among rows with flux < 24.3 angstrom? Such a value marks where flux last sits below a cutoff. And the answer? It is 5865 angstrom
